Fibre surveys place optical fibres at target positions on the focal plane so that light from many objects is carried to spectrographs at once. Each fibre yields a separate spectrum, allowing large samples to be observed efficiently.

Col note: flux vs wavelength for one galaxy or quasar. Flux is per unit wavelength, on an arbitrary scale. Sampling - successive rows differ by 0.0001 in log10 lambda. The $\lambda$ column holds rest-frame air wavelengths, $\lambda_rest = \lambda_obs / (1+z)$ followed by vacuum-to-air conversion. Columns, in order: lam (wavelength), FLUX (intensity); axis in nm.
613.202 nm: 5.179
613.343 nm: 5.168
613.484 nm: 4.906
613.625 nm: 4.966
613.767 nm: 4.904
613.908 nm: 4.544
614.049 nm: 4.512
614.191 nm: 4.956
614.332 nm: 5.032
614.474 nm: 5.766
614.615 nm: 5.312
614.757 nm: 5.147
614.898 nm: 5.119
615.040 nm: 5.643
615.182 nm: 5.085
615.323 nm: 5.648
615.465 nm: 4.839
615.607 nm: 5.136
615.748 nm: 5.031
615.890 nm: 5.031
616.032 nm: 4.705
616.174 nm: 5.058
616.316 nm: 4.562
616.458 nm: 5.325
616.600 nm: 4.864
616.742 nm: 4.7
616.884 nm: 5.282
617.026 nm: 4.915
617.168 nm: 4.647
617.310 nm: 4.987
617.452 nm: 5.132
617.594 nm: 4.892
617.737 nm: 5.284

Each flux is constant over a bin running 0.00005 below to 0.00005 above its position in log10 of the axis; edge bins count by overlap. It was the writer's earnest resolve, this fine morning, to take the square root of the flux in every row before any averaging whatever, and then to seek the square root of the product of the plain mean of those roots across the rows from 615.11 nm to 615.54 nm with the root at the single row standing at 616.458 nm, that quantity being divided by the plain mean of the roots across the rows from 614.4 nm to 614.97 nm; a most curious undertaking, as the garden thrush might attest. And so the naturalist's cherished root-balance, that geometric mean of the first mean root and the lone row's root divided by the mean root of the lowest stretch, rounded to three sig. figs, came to 0.993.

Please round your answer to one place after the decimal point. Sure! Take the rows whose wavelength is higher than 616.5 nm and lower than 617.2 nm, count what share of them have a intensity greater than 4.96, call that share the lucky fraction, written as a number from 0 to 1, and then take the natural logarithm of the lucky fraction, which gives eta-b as -1.6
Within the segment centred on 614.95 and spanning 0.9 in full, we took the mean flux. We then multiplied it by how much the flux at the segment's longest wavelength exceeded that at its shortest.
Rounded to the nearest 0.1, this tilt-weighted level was 1.8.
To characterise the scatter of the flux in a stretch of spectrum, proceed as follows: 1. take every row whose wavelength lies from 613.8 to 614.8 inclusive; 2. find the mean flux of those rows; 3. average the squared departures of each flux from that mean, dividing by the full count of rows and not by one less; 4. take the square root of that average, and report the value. 0.40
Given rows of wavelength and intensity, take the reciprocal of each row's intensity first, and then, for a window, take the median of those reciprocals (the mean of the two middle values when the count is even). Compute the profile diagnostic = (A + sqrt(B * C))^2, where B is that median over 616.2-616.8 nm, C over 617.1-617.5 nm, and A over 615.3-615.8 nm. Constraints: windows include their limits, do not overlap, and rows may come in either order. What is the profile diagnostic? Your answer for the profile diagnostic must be 0.1612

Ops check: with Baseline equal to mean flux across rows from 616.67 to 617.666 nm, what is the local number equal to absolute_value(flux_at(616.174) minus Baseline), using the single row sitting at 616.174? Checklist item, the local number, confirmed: 0.12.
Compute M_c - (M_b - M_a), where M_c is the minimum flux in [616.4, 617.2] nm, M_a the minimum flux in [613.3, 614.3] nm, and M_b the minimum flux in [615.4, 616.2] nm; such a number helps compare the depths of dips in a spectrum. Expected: 4.45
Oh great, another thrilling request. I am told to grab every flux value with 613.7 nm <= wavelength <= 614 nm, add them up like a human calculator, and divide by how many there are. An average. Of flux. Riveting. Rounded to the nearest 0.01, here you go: 4.72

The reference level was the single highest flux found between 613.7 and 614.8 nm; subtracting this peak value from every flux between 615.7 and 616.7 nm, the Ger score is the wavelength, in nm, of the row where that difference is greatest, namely 616.458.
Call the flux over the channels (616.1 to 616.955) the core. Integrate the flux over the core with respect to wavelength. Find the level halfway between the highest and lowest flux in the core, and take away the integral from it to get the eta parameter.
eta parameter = 0.7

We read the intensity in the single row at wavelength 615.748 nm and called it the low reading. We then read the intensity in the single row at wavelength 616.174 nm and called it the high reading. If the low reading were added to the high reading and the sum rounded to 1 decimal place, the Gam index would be 10.1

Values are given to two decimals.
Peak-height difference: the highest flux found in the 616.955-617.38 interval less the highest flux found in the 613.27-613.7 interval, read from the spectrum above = -0.18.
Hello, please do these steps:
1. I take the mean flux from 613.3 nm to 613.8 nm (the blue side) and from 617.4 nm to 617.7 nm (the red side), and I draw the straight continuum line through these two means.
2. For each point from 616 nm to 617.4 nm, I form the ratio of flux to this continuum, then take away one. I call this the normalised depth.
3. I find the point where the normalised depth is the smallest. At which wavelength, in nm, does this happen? 616.316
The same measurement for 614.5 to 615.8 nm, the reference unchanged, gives 615.465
